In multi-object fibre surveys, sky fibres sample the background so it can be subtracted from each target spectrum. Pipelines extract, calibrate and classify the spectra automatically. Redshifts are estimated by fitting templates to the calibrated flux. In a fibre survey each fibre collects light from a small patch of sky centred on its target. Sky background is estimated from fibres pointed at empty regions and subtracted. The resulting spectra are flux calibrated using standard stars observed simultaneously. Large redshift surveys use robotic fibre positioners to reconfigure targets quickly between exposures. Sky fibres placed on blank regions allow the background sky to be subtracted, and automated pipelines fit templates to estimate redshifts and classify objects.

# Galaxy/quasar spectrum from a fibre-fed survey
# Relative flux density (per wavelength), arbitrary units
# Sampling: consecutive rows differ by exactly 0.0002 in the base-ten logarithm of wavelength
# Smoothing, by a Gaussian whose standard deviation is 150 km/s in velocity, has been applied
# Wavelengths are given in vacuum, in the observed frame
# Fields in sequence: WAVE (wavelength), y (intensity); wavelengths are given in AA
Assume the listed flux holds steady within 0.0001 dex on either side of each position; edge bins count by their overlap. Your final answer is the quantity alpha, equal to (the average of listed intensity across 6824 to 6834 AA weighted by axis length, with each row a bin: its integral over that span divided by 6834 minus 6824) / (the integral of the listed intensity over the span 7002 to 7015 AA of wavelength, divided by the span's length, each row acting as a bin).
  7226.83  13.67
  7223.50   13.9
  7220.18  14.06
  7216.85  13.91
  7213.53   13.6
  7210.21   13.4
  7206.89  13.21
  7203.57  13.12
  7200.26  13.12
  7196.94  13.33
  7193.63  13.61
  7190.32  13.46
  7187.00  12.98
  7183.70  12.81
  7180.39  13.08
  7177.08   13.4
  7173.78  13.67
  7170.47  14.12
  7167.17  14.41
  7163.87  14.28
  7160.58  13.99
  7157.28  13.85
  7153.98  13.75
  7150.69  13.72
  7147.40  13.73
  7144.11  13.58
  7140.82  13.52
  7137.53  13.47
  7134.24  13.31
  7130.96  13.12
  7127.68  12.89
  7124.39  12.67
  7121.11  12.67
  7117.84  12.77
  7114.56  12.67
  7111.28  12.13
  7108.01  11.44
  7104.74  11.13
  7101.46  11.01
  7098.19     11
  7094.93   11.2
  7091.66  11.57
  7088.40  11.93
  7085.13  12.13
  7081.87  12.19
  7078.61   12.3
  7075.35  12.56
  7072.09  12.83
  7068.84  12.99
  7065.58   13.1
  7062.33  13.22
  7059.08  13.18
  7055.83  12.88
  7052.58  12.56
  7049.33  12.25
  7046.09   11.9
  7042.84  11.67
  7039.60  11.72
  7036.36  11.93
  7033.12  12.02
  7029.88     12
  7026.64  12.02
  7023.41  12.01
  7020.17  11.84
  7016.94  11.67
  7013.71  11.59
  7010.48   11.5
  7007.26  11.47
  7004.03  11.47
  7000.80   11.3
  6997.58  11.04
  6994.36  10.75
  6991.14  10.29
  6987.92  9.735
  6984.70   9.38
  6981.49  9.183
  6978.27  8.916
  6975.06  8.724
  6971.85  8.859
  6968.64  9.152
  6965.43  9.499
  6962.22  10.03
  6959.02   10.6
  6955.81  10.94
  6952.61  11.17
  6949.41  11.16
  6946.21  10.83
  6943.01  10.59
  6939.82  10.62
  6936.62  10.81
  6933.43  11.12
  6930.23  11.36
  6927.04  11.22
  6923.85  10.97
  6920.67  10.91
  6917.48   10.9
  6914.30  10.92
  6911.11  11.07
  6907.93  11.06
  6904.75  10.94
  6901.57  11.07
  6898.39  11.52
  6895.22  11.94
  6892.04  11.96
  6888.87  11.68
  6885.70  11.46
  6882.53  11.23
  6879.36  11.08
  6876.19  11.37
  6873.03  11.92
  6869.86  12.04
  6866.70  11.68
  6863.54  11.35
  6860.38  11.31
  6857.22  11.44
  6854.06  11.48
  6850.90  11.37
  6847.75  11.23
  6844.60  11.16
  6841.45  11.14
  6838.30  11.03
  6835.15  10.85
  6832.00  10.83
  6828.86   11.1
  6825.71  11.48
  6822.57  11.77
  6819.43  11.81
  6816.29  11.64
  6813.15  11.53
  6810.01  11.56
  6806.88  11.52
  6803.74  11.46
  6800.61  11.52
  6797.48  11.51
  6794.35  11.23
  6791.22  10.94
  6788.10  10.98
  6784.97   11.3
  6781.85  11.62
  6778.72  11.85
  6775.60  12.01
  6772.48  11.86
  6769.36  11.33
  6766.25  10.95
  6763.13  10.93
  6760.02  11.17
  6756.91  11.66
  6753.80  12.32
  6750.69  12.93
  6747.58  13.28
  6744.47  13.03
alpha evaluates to 0.97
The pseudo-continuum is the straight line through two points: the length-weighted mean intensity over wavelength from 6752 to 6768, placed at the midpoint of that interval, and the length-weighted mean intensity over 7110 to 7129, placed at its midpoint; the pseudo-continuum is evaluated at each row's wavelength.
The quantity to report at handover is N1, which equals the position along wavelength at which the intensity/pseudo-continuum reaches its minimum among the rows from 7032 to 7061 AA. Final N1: 7042.84 AA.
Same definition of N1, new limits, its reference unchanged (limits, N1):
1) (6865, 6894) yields 6879.36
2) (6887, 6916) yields 6914.30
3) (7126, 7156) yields 7127.68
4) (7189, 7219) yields 7203.57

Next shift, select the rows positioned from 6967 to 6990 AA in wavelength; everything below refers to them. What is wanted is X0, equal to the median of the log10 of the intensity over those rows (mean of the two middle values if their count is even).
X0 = 0.962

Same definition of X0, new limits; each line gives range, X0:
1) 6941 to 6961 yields 1.037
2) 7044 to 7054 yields 1.088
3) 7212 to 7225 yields 1.143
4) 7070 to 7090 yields 1.088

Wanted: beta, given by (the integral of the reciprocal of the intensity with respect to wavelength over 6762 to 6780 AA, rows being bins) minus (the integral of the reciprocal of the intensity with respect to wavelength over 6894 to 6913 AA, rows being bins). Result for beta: -0.1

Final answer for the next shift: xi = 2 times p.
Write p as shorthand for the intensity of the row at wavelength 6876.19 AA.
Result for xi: 22.7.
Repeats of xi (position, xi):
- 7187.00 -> 26.0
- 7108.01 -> 22.9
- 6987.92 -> 19.5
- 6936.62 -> 21.6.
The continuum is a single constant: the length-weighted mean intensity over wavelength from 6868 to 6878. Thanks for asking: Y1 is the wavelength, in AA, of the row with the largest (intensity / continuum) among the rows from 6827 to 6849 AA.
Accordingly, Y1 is 6847.75 AA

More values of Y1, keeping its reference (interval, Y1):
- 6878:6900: 6892.04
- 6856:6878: 6869.86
